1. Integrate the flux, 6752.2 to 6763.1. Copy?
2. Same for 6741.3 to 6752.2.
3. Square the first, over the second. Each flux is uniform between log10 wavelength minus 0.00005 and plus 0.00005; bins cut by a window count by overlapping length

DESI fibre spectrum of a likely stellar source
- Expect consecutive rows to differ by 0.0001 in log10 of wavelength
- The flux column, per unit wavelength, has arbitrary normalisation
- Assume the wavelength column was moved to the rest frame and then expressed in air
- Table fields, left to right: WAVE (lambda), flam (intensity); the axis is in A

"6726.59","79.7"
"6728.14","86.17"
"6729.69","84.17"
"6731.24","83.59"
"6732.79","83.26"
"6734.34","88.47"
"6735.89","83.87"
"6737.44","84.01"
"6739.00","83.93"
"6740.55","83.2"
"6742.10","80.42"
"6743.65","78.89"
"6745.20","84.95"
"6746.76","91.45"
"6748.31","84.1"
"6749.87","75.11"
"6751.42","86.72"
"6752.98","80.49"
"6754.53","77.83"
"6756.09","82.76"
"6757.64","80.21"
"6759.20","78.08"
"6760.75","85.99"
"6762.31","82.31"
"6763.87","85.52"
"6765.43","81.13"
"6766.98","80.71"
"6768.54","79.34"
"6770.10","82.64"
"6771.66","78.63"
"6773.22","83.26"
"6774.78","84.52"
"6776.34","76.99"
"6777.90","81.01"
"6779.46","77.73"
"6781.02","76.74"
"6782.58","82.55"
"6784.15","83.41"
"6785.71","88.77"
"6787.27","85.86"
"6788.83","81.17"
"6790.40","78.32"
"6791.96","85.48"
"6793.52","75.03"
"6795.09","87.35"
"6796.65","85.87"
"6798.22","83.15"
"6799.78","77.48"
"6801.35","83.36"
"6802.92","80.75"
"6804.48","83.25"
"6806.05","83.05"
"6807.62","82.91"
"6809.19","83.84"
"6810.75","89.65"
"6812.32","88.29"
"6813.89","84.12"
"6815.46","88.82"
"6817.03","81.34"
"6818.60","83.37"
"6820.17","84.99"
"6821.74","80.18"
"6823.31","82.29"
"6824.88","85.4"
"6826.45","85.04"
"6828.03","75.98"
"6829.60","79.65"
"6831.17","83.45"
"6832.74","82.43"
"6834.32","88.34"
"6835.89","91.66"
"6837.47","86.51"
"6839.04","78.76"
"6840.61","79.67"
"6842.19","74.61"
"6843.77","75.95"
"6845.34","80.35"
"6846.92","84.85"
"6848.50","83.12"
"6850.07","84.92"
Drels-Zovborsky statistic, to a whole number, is 863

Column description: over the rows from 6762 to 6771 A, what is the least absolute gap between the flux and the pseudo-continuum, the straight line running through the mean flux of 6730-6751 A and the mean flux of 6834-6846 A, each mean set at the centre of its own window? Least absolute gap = 0.4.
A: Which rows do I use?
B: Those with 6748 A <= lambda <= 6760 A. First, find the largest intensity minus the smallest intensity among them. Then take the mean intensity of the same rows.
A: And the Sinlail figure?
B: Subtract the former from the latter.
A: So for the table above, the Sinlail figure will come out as 69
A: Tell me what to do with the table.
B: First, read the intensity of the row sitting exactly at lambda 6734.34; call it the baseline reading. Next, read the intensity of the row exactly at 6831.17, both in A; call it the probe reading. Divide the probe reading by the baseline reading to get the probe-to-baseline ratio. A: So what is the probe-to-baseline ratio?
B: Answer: 0.94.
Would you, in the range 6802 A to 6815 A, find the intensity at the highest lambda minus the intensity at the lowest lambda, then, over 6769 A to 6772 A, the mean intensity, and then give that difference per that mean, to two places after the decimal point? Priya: 0.04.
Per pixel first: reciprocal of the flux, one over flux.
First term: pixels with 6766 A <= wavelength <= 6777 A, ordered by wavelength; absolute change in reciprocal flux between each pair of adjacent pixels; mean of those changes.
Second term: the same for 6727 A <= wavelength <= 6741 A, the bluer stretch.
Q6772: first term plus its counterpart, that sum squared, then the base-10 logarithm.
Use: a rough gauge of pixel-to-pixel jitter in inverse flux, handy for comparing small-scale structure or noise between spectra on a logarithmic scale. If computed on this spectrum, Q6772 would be -6.20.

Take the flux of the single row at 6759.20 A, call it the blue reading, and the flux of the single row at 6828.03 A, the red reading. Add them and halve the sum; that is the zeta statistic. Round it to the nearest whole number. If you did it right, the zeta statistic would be 77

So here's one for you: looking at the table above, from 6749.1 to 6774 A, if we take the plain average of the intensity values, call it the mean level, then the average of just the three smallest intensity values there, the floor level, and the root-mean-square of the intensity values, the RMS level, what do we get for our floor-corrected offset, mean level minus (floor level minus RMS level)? 86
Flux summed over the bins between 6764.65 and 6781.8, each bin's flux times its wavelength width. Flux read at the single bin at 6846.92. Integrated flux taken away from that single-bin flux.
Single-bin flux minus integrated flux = -1292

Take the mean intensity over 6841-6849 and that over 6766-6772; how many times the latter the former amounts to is 0.99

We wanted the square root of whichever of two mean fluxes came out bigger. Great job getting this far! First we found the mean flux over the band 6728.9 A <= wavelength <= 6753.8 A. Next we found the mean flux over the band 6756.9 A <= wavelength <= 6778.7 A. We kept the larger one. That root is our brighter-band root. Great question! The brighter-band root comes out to 9.14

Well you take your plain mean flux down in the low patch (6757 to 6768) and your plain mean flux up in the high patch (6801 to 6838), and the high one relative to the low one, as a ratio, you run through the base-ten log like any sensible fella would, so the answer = 0.011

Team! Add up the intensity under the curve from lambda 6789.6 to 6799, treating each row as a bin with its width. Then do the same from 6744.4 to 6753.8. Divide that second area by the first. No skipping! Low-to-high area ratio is 1.01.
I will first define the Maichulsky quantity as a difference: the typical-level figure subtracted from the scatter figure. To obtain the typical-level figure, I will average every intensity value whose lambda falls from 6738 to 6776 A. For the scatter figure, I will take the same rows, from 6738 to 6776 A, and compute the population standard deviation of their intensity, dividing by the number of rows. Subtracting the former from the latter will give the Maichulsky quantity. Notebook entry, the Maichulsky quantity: -78.7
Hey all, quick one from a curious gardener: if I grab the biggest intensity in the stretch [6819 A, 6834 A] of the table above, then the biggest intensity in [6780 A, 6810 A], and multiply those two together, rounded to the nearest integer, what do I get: 7581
